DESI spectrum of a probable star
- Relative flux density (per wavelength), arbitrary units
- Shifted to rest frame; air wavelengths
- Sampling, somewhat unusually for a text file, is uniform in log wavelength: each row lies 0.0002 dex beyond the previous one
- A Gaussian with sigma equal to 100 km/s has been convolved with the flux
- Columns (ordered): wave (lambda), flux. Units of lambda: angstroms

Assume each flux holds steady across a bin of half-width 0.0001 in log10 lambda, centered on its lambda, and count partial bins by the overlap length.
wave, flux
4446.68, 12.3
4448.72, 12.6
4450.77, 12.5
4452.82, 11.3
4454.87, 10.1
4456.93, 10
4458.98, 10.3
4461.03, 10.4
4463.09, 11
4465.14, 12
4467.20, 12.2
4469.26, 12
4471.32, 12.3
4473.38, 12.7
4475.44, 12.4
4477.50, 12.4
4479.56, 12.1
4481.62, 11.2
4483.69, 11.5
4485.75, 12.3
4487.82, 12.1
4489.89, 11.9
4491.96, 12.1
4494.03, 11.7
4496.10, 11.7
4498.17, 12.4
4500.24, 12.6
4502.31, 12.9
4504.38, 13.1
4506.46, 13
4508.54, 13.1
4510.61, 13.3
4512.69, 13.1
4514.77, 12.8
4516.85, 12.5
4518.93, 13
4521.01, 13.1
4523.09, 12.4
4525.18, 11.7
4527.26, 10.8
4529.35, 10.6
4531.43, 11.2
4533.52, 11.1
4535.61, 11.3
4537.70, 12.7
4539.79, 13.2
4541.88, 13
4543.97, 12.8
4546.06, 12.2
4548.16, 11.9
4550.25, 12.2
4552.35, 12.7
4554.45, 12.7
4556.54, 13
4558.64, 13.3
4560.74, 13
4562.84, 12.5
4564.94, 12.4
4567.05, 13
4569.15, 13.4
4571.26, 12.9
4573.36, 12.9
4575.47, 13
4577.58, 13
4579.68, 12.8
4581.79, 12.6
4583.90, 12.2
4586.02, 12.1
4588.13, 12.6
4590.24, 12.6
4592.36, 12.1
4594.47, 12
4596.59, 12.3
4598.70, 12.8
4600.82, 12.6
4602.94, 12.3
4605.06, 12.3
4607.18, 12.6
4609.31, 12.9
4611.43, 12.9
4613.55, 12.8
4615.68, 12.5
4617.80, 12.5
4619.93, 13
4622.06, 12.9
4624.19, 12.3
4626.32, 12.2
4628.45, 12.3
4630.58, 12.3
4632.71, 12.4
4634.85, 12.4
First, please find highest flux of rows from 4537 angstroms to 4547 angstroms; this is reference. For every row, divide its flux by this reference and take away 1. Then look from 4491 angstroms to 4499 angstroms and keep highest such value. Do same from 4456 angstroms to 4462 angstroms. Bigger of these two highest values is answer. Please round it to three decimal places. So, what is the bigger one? -0.061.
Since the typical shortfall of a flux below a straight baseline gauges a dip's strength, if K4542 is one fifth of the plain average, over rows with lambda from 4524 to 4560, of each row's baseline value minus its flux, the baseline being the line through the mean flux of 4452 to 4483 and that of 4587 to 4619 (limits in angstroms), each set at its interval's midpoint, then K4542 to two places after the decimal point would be -0.02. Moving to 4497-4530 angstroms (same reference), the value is -0.14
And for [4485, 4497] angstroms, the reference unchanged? -0.06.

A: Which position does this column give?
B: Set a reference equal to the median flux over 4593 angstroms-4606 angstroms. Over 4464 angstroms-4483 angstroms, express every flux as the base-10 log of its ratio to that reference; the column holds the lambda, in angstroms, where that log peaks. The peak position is 4473.38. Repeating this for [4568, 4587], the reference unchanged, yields 4569.15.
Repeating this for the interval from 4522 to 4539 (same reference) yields 4537.70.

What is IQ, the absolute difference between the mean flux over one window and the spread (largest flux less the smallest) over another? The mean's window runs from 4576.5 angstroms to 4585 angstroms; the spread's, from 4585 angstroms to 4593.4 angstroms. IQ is 12.1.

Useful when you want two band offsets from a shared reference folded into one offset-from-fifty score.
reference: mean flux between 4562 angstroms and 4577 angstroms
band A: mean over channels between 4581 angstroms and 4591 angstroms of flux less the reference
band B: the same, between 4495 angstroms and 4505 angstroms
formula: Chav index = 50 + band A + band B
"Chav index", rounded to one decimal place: 49.2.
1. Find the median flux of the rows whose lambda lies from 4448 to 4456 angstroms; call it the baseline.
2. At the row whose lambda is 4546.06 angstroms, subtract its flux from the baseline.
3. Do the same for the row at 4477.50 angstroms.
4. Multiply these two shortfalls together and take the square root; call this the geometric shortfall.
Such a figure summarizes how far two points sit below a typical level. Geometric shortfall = 0.4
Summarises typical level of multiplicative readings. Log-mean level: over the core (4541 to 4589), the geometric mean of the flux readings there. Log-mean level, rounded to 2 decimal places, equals 12.70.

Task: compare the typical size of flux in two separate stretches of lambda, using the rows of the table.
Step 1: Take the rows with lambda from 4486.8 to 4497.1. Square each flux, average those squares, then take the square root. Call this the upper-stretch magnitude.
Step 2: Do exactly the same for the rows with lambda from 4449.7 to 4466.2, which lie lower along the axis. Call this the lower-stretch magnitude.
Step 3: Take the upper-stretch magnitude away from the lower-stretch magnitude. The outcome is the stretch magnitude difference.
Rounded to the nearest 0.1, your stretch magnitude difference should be -0.9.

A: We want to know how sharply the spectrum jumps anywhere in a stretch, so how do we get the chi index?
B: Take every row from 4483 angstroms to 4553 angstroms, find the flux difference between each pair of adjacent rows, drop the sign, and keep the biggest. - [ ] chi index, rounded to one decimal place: 1.4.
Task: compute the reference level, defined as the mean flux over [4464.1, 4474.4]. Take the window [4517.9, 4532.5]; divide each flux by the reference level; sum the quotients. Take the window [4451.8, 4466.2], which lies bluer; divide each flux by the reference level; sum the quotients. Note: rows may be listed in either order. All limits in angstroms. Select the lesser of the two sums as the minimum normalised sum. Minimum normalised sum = 6.14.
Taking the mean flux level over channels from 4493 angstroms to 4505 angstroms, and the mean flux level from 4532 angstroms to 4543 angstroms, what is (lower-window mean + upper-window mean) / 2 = 12.3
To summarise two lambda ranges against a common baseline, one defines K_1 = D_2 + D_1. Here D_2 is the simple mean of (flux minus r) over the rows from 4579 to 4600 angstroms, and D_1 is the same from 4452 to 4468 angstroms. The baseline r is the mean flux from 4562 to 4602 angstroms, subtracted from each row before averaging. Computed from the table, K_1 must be -1.9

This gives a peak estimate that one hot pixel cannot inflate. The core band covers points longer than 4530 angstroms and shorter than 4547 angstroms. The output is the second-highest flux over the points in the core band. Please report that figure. 13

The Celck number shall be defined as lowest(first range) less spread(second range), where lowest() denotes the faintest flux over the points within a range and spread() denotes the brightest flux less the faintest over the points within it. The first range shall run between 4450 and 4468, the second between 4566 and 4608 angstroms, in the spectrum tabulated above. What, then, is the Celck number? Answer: 8.6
